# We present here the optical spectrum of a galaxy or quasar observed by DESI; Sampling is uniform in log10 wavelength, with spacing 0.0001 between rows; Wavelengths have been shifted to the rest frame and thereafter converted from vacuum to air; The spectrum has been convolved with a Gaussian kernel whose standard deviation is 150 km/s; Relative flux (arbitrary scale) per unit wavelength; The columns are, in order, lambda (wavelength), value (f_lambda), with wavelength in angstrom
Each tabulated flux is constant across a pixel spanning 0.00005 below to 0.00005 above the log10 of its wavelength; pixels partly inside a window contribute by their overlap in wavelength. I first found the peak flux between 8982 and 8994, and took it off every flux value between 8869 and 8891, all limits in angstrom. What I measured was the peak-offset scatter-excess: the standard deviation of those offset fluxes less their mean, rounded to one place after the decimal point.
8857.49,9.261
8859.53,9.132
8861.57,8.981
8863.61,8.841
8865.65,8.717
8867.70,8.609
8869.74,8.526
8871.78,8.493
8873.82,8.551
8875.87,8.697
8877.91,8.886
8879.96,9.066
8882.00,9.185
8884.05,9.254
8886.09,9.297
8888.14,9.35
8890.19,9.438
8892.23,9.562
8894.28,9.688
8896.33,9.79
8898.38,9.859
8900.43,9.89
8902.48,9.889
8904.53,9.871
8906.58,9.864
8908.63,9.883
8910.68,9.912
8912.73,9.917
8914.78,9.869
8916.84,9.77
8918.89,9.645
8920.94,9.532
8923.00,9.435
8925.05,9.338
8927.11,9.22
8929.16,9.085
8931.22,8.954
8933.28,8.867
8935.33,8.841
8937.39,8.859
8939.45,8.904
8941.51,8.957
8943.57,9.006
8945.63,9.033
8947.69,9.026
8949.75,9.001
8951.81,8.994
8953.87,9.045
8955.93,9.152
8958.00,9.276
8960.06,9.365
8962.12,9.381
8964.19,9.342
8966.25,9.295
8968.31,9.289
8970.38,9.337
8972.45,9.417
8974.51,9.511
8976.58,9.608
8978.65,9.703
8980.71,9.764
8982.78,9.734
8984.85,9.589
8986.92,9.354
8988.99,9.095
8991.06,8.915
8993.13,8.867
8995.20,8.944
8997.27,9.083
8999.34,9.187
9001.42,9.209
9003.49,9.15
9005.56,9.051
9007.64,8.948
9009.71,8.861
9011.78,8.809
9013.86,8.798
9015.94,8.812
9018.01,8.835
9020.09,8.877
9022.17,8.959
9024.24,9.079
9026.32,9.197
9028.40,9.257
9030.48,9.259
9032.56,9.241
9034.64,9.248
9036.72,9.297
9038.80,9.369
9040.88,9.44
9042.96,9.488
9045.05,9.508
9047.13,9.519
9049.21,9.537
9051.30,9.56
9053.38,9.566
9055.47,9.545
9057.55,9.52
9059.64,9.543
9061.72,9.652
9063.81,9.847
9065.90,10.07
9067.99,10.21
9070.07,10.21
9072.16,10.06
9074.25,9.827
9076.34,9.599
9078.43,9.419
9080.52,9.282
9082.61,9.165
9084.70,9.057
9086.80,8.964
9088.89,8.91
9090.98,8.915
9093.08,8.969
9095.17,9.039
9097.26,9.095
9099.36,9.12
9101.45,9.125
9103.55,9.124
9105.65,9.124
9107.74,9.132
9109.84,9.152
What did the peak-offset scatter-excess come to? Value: 1.1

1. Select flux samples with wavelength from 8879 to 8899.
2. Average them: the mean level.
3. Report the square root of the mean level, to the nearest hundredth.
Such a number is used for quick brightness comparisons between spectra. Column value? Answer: 3.07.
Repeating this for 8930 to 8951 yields 2.99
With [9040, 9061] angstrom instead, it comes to 3.09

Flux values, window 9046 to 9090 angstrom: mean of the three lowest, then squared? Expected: 80.6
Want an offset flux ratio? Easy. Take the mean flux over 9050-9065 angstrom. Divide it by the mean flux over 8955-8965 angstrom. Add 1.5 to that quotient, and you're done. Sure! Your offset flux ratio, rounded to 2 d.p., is 2.53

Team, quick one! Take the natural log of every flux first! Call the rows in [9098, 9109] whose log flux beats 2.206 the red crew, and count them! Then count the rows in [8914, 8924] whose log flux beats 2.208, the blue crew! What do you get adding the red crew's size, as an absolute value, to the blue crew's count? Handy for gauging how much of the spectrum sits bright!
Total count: 10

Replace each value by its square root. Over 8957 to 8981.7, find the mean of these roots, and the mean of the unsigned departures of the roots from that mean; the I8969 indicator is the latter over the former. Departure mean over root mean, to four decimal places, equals 0.0072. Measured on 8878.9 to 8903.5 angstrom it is 0.0135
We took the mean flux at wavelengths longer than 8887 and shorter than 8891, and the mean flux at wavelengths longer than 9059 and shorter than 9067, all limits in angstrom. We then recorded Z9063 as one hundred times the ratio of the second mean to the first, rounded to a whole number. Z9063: 104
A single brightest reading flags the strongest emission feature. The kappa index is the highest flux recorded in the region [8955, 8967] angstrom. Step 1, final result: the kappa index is 9.381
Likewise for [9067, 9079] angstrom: 10.21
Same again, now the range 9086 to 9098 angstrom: 9.095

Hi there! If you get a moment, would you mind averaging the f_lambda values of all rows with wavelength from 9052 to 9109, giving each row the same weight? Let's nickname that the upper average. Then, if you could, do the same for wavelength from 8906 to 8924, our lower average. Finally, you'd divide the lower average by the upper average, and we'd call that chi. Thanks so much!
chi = 1.04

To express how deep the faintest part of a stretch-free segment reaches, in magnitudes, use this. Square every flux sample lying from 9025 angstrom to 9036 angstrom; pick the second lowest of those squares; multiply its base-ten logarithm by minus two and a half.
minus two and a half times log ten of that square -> -4.83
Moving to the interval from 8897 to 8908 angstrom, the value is -4.97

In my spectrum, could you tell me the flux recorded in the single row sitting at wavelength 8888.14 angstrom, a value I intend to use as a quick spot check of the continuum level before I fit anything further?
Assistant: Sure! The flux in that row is 9.35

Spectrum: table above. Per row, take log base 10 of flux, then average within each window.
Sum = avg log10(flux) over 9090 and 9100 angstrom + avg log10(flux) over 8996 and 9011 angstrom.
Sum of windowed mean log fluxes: 1.91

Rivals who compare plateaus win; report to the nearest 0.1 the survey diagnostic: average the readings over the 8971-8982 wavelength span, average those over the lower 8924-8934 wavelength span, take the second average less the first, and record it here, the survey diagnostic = -0.5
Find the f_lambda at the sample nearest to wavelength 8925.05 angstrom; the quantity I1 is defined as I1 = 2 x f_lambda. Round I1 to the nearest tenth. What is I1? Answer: 18.7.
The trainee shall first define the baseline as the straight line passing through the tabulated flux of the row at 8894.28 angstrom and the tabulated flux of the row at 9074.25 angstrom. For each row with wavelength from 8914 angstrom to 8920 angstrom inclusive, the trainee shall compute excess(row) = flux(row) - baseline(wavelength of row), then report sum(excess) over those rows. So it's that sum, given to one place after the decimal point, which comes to 0.2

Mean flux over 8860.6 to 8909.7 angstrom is 9.26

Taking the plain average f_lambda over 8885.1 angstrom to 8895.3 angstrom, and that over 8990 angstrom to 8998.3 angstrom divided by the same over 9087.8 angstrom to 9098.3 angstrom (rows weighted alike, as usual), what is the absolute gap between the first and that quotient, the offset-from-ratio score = 8.47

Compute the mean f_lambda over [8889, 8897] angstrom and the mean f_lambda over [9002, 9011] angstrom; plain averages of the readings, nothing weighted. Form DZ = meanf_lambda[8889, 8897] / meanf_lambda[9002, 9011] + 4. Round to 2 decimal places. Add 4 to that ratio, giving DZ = 5.07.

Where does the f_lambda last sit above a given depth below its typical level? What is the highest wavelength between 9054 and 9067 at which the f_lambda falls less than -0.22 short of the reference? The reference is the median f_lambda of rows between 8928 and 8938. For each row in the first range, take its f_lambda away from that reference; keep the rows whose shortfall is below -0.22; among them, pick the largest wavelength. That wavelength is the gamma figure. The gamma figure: 9065.90 angstrom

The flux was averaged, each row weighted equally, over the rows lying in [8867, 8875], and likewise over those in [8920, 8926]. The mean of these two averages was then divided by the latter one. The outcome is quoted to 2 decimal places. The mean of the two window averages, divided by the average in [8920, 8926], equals 0.95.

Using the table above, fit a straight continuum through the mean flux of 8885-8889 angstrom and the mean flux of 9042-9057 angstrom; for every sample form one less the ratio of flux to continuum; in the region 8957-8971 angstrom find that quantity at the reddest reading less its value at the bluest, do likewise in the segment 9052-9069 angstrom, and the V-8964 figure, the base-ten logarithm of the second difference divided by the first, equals 1.1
